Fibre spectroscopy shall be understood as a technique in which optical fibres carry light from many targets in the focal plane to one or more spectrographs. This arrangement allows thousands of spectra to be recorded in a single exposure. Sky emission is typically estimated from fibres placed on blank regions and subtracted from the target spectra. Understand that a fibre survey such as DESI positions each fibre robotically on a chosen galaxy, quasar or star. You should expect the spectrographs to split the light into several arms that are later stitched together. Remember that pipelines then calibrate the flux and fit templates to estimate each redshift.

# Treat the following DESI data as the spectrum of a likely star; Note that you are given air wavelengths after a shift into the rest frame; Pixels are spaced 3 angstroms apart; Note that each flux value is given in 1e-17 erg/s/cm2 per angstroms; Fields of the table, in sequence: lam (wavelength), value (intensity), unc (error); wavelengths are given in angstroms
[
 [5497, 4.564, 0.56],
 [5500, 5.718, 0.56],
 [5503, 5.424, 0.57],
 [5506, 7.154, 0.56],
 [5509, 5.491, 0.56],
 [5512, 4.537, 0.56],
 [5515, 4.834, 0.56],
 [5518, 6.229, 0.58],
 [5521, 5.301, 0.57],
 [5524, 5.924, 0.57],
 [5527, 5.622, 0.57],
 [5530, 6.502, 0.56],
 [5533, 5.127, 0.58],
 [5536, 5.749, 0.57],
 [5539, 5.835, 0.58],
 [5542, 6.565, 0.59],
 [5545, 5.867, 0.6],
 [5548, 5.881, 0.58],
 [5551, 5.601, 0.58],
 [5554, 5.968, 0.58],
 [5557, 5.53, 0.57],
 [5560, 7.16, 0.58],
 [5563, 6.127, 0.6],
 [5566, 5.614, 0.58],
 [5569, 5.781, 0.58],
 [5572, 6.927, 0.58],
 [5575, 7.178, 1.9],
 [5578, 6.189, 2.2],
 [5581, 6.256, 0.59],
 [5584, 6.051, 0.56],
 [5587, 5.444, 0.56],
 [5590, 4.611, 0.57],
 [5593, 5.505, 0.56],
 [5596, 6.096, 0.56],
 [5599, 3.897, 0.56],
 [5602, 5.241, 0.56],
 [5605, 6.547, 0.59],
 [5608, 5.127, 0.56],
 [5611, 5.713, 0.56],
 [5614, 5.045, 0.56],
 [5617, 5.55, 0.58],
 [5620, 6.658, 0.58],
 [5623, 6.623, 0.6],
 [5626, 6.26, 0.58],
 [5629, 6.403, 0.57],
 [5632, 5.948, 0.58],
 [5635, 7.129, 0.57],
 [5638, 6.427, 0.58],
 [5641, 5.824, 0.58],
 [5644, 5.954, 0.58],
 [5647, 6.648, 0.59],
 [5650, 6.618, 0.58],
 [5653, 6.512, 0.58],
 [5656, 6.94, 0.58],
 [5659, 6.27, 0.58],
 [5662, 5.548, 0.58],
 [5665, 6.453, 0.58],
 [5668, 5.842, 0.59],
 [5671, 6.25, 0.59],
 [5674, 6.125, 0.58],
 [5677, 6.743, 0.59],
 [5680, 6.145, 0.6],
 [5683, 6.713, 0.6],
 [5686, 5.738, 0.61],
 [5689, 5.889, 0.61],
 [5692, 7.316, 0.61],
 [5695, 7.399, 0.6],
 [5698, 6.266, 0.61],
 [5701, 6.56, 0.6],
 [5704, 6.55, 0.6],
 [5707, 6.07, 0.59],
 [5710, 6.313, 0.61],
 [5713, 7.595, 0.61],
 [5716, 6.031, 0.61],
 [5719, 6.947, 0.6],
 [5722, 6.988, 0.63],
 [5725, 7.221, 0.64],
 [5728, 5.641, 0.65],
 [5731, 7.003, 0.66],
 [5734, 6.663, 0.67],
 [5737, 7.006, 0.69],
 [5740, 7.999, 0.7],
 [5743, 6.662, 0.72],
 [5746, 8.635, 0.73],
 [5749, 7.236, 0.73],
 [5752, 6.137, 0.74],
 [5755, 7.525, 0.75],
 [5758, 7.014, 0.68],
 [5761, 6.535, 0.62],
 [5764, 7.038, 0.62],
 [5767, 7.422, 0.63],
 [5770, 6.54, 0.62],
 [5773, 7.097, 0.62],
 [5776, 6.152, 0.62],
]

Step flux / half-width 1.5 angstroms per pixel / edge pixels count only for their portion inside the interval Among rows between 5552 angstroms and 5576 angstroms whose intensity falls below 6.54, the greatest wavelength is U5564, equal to 5569 angstroms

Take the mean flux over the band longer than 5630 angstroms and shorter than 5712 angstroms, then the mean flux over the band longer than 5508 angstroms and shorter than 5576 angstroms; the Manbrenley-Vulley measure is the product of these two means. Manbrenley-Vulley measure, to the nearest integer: 38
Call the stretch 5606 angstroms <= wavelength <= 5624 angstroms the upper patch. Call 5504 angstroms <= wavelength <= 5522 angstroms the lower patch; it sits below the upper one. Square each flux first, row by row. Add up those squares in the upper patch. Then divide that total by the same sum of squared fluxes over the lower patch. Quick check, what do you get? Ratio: 1.06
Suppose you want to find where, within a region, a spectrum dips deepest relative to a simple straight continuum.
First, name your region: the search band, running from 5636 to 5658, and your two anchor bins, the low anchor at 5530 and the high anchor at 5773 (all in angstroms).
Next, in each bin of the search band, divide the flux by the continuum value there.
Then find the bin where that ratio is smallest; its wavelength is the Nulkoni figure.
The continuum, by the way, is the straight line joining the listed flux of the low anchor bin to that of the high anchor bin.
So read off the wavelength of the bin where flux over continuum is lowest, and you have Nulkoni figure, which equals 5641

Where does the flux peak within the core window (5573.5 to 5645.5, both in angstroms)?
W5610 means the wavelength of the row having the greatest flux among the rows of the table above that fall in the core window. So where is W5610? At 5575 angstroms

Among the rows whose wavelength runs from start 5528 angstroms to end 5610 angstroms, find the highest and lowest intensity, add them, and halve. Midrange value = 5.54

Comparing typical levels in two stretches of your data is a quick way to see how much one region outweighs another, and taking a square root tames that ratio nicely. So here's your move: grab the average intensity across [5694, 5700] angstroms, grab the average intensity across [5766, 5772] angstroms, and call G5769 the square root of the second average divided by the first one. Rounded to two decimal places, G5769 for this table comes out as 1.01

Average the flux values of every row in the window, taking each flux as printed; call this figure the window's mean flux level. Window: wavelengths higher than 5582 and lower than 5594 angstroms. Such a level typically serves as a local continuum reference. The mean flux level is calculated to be 5.4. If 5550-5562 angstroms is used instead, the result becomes 6.1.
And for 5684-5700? 6.5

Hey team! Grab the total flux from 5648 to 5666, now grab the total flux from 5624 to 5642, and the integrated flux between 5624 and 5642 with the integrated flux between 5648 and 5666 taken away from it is -1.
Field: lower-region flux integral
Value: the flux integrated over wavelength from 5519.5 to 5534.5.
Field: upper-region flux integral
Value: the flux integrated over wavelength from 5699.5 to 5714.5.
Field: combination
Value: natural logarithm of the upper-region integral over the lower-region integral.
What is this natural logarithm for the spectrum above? 0.15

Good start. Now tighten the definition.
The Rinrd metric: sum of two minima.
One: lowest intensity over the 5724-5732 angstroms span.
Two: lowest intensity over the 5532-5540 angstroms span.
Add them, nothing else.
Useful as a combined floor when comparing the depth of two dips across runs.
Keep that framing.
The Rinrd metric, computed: 10.8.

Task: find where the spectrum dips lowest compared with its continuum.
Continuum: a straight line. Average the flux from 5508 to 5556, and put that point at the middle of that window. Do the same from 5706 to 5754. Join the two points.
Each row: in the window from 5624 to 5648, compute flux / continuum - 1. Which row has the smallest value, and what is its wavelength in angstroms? 5641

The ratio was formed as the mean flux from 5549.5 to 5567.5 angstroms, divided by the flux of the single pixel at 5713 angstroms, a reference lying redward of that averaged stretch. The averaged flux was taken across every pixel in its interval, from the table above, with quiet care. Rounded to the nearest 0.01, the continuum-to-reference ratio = 0.79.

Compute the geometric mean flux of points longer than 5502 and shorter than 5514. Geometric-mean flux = 5.58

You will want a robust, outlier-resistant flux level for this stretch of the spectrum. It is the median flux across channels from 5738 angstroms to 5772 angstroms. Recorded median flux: 7.0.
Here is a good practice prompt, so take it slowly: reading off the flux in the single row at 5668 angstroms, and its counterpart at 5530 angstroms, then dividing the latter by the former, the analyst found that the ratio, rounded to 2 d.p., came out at 1.11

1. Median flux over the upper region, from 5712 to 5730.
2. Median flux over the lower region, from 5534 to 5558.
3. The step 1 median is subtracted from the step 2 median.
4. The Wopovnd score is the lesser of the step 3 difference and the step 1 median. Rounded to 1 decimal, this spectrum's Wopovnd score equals -1.1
